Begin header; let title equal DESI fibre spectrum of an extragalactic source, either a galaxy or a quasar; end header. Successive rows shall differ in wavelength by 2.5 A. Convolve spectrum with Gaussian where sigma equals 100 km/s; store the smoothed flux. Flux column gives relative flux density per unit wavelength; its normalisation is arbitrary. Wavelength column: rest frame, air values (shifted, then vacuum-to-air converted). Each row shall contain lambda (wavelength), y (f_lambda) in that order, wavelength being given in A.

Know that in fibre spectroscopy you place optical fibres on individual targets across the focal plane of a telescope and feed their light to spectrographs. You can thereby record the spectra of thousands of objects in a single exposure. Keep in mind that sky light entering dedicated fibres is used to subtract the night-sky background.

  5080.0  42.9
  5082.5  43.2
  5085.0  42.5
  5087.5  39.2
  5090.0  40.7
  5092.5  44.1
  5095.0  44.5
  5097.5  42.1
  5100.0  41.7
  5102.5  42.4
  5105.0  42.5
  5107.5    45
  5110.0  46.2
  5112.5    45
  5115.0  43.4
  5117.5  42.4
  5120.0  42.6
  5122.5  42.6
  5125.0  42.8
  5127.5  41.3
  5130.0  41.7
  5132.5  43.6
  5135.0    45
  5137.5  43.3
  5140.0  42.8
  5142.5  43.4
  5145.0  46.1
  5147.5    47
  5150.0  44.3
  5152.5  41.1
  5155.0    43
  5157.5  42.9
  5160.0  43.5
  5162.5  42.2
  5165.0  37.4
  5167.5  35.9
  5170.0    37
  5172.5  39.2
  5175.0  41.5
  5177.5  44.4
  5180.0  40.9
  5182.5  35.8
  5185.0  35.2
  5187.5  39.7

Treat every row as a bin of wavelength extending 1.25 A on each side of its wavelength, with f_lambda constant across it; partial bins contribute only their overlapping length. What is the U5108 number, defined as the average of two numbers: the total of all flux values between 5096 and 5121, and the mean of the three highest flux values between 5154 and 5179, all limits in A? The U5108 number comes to 238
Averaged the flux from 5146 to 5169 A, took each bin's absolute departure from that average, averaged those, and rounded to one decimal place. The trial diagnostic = 2.5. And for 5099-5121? 1.3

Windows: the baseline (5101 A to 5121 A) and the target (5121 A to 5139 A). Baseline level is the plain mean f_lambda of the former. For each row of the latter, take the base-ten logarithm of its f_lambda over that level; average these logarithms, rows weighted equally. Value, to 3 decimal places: -0.008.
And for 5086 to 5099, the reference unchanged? -0.016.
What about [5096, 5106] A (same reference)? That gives -0.015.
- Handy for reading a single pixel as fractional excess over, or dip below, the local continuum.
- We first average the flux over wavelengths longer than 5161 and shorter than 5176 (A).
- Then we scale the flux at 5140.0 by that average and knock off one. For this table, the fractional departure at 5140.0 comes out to 0.10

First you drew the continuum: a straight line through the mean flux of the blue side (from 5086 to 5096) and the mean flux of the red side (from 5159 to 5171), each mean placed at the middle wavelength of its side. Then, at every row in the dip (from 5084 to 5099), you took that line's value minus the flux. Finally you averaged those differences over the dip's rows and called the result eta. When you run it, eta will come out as -0.1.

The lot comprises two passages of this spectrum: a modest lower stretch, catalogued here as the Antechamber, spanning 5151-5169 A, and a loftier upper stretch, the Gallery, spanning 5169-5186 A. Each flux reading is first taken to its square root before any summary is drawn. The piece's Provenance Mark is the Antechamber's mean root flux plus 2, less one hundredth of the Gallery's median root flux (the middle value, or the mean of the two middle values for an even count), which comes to 8.33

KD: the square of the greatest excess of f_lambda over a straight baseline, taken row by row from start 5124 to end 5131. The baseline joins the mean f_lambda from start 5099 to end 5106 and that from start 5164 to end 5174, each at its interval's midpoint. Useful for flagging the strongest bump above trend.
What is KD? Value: 5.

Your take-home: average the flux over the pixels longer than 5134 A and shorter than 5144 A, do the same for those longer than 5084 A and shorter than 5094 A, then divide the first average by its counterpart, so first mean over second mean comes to 1.05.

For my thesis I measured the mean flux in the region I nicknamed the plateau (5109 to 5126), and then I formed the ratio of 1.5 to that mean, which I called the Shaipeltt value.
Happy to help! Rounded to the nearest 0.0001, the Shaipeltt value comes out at 0.0344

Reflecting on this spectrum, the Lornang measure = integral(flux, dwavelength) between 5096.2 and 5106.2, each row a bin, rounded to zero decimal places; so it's 422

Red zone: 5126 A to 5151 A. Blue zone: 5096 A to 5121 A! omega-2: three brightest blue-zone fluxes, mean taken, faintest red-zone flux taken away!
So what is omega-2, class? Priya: 4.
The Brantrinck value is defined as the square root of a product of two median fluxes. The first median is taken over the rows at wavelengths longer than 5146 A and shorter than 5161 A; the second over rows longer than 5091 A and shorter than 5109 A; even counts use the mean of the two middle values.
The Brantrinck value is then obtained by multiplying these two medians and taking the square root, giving 42.9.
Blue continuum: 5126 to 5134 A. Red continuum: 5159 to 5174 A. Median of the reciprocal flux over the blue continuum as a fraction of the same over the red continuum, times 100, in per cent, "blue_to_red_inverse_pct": 92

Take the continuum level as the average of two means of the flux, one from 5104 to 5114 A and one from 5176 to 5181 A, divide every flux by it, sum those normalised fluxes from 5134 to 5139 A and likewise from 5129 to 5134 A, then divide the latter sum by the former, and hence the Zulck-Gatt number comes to 0.97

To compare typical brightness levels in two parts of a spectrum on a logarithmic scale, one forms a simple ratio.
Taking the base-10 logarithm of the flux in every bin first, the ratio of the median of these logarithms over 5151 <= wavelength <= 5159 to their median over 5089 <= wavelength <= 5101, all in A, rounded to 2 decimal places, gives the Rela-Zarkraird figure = 1.01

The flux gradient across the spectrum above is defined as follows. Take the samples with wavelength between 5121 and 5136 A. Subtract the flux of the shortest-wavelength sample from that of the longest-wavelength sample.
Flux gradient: 2.4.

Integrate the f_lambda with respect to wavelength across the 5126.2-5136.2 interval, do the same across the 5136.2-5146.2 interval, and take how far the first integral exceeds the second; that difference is -10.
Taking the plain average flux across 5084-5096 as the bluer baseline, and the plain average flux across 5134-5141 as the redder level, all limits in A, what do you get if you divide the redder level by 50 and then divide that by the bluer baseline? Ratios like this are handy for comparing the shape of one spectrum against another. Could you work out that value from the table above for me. 0.0207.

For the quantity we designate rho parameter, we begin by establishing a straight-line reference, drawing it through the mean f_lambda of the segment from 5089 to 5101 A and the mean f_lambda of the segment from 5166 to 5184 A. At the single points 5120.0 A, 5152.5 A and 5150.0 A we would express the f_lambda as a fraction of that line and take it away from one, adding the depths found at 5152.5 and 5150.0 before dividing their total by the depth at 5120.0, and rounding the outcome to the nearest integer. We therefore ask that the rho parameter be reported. 5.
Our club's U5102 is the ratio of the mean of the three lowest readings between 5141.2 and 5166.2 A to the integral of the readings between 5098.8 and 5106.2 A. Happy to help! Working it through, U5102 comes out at 0.13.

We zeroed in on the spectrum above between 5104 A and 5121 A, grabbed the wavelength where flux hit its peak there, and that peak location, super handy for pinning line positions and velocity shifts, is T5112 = 5110.0 A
